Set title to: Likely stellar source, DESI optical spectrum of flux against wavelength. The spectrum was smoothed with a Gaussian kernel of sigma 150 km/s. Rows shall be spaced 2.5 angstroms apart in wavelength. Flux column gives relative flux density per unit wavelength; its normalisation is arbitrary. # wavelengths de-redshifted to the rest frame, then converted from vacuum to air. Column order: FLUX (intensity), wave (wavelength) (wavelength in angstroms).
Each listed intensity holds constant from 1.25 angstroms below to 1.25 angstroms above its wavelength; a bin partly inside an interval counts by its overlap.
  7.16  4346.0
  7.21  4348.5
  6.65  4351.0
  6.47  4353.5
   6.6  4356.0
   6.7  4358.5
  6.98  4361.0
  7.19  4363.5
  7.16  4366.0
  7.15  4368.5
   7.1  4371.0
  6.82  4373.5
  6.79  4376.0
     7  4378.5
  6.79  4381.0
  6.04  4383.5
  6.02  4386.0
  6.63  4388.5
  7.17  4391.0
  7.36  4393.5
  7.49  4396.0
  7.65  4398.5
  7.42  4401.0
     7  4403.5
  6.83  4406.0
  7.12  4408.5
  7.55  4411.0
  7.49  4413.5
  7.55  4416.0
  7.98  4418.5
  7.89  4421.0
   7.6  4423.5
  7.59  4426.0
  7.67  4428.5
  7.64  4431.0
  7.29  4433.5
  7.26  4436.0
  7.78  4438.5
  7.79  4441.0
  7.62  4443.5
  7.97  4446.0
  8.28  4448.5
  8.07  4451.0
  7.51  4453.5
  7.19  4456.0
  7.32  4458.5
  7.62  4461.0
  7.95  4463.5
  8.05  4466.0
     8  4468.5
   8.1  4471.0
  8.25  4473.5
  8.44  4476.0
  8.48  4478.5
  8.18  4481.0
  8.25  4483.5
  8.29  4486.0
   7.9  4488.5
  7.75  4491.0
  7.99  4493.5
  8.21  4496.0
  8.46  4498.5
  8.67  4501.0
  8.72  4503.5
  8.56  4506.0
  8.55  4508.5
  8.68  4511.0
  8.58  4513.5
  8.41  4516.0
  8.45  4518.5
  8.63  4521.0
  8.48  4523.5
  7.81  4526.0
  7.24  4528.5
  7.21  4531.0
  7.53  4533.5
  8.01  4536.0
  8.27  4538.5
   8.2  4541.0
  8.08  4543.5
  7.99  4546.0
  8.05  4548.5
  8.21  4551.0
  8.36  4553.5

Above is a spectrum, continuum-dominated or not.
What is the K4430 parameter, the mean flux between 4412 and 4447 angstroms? 7.65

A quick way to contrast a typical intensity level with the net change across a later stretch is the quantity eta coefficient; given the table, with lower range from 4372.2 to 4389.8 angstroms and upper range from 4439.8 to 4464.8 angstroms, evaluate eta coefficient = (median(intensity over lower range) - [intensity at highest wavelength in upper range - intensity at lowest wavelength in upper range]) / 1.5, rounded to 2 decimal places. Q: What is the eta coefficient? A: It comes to 4.42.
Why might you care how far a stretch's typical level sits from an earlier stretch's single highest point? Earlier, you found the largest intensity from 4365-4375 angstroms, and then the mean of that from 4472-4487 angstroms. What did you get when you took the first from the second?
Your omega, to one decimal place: 1.2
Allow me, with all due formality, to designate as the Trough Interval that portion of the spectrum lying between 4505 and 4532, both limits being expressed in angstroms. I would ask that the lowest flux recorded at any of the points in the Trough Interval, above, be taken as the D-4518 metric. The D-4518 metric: 7.21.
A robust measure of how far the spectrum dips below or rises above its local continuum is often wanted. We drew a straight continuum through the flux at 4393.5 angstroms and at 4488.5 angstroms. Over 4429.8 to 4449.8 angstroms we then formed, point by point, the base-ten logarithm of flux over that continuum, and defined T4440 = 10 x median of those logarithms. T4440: 0.1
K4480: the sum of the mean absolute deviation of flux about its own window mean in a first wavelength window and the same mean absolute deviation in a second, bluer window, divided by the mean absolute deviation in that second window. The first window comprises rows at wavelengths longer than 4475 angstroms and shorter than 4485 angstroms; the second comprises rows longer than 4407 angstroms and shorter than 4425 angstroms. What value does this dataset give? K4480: 1.6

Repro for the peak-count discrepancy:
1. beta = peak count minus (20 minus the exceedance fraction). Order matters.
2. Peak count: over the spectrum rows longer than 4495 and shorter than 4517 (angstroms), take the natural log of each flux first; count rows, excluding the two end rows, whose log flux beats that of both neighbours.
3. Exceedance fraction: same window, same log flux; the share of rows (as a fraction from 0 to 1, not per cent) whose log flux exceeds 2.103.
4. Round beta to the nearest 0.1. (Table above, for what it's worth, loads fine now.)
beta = -17.0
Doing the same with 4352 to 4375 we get -19.0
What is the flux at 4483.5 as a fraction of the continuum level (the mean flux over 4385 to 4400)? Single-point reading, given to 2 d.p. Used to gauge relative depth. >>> 1.17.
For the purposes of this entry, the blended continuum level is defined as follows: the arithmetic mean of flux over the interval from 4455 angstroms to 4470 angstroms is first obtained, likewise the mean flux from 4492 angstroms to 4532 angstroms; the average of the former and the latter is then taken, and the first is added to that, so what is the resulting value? 15.7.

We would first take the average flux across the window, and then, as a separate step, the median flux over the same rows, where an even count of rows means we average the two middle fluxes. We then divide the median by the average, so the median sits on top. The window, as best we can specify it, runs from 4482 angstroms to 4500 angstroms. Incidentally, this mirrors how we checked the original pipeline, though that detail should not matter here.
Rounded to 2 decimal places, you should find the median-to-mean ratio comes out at 1.01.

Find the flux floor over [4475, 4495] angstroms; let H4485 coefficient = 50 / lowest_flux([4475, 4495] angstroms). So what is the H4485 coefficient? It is 6.5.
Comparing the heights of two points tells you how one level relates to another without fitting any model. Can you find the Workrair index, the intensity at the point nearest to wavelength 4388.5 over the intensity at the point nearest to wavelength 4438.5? 0.85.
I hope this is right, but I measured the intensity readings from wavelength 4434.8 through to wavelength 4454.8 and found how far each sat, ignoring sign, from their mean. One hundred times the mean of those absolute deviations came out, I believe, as 24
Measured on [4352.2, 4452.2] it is 42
